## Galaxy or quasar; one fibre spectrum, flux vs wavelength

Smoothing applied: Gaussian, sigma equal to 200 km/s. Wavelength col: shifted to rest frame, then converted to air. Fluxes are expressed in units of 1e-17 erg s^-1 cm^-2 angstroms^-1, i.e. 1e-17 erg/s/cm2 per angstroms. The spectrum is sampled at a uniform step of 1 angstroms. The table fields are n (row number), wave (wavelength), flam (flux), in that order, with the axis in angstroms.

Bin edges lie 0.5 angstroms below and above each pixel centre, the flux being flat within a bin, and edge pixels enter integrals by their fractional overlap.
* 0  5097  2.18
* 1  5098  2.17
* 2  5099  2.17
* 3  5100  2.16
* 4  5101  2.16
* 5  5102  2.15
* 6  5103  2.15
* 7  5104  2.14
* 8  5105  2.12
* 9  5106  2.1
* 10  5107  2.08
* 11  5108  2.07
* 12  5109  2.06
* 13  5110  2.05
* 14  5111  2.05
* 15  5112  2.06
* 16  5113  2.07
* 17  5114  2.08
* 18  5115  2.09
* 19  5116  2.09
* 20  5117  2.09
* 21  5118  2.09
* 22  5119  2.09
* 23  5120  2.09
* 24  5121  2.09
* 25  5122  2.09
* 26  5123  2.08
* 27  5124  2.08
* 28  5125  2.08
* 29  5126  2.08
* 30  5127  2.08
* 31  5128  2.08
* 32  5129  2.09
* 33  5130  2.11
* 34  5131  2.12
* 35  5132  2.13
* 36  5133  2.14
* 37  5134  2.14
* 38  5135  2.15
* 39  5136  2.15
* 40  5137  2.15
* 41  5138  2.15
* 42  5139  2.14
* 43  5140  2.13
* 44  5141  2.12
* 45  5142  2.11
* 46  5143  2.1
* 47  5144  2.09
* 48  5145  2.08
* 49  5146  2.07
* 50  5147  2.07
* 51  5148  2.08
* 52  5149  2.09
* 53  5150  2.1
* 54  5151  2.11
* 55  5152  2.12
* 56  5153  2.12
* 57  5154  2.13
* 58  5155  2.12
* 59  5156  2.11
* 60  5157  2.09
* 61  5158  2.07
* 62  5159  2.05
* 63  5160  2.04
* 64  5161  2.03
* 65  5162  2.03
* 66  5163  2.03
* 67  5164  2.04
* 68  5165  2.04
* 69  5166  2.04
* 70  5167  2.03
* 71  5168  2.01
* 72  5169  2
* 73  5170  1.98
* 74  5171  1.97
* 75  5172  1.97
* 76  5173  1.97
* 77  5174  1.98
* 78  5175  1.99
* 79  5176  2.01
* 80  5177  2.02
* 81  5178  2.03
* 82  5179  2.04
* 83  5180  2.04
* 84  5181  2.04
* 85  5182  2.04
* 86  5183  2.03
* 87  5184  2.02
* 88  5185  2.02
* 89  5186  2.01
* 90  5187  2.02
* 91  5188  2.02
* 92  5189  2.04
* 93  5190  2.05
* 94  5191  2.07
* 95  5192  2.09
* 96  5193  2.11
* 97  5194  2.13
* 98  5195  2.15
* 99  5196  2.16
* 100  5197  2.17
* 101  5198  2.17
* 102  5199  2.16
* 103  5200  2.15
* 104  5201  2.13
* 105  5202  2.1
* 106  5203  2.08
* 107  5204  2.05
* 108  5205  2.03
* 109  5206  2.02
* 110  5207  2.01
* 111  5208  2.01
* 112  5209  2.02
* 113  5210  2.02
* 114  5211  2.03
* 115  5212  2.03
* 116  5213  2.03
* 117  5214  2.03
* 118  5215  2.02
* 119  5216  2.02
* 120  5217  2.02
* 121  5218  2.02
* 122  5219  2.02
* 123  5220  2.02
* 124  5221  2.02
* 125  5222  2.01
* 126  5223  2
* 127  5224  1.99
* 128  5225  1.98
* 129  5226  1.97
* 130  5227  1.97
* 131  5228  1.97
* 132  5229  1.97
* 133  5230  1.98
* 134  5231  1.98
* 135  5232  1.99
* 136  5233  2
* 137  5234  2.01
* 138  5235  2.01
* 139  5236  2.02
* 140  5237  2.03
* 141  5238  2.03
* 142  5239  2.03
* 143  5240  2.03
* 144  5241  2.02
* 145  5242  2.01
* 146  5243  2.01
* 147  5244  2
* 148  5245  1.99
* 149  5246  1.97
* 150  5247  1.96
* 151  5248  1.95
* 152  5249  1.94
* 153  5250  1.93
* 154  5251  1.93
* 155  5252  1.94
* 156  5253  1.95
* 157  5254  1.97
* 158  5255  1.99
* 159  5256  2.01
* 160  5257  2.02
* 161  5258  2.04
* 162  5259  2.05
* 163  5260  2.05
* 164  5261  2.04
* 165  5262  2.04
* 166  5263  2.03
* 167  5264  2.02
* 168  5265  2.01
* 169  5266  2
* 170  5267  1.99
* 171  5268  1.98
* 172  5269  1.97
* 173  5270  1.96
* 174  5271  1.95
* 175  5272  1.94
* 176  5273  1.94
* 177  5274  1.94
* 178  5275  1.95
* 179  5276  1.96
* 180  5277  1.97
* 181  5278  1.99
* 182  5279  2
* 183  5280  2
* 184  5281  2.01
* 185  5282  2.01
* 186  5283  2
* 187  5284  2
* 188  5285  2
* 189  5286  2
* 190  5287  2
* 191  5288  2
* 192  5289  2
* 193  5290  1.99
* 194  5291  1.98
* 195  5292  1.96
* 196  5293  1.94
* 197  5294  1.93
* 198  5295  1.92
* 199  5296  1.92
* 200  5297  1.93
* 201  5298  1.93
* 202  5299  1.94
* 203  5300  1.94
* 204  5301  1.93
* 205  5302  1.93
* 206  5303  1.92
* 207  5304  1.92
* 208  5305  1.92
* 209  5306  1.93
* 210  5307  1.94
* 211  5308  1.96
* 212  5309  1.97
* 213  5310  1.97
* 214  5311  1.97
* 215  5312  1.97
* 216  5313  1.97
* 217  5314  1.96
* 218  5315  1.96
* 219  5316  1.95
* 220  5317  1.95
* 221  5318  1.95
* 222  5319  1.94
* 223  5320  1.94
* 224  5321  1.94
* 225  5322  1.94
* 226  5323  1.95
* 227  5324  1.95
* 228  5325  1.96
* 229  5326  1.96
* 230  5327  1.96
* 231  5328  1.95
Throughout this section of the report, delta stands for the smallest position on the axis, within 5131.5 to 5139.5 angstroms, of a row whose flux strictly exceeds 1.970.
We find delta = 5132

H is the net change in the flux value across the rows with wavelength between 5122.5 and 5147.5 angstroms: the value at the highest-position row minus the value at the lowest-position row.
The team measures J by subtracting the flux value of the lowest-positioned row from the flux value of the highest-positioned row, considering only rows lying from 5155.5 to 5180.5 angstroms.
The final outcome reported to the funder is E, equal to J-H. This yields -0.06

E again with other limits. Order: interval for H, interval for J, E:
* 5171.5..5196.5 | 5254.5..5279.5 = -0.18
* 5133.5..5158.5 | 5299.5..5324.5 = 0.08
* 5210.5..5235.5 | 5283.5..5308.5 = -0.02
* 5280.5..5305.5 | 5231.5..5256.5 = 0.11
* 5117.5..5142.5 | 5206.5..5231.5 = -0.05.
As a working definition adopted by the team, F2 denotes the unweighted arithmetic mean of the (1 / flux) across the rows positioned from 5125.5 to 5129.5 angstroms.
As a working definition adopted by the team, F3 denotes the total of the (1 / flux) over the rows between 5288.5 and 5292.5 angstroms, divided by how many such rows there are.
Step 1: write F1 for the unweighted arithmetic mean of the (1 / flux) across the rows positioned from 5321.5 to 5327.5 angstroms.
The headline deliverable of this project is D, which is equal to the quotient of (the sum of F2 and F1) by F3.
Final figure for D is 1.97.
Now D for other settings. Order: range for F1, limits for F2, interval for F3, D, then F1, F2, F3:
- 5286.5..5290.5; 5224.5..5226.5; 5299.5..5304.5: 1.94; 0.50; 0.506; 0.519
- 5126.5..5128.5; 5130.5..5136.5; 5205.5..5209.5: 1.91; 0.48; 0.468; 0.496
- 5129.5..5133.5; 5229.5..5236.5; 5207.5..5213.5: 1.96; 0.47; 0.500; 0.494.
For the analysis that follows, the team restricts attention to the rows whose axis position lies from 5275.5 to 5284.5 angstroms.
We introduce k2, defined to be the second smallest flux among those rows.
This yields 1.97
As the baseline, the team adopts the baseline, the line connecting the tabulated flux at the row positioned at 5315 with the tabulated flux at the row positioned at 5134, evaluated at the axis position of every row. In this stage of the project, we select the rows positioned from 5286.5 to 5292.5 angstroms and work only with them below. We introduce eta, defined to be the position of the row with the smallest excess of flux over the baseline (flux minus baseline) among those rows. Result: 5292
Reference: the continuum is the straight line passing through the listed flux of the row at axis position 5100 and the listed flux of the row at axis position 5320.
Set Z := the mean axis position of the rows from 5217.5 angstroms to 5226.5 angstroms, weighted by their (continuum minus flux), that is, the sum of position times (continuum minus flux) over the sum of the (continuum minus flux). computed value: 5223.1 angstroms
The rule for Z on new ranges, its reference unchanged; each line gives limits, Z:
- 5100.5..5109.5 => 5107.1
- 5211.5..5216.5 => 5214.2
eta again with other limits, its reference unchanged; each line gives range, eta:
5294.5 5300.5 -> 5295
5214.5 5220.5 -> 5215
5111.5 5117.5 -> 5112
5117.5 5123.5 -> 5123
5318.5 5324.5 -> 5319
